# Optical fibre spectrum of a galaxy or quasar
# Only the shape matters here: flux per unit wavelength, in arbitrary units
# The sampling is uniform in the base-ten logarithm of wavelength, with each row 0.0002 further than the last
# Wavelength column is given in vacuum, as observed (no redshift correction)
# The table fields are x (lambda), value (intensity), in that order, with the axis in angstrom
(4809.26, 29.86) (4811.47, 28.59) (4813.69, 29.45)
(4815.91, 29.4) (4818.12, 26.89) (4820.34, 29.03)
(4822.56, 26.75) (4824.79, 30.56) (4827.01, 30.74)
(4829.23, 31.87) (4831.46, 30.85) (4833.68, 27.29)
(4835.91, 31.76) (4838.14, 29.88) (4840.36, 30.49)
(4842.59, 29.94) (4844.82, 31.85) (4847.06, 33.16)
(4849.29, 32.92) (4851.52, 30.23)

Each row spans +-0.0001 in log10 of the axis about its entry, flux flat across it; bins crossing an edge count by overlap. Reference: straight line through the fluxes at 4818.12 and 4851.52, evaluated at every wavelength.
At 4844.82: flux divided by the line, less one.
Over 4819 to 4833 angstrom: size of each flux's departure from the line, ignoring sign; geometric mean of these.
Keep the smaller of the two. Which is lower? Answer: 0.077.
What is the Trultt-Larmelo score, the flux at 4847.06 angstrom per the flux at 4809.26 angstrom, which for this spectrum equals 1.11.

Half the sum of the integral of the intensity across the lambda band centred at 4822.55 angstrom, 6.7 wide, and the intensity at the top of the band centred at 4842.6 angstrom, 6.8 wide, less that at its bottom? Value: 97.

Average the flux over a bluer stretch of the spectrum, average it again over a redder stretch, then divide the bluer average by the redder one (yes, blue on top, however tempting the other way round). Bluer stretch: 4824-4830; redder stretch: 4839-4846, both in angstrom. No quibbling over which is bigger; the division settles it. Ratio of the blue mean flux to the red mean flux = 1.01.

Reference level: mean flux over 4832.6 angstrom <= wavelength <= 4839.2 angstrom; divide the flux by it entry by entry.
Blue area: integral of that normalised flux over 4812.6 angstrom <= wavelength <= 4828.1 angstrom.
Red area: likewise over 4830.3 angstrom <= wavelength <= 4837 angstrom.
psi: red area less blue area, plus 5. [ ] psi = -3.4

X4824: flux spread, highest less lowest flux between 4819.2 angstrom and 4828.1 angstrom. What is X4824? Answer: 4.0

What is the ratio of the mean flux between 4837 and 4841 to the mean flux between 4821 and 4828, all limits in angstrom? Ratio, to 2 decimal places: 1.03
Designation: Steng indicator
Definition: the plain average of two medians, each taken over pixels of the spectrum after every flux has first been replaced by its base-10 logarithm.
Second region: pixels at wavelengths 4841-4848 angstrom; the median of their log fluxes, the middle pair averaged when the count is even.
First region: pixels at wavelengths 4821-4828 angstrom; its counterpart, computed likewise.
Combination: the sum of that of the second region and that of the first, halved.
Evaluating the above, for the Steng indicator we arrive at 1.494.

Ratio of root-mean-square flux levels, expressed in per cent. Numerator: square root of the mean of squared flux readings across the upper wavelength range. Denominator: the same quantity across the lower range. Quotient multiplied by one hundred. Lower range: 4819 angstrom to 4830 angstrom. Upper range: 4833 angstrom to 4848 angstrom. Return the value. 103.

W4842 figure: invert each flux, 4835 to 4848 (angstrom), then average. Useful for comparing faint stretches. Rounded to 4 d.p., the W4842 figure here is 0.0321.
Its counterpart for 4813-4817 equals 0.0340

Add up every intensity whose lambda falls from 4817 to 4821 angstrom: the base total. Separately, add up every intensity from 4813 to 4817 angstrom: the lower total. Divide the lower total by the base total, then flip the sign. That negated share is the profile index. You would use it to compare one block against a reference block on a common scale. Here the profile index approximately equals -1.05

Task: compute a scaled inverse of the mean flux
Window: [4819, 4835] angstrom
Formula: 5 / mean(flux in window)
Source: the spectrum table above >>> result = 0.169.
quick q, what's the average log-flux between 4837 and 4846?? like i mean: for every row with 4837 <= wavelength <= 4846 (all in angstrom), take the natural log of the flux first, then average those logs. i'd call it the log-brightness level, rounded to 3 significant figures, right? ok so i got 3.42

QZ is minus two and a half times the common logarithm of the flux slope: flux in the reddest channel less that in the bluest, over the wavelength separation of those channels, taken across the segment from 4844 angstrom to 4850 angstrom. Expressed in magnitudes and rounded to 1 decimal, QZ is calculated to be 1.6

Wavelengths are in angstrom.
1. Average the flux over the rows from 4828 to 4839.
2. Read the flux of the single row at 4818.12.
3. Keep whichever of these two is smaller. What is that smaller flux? 26.9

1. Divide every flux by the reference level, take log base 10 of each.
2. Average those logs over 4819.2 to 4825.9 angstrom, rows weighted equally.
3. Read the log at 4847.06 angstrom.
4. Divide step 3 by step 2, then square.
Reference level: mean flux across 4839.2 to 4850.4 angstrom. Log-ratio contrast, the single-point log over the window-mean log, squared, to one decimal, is 0.2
